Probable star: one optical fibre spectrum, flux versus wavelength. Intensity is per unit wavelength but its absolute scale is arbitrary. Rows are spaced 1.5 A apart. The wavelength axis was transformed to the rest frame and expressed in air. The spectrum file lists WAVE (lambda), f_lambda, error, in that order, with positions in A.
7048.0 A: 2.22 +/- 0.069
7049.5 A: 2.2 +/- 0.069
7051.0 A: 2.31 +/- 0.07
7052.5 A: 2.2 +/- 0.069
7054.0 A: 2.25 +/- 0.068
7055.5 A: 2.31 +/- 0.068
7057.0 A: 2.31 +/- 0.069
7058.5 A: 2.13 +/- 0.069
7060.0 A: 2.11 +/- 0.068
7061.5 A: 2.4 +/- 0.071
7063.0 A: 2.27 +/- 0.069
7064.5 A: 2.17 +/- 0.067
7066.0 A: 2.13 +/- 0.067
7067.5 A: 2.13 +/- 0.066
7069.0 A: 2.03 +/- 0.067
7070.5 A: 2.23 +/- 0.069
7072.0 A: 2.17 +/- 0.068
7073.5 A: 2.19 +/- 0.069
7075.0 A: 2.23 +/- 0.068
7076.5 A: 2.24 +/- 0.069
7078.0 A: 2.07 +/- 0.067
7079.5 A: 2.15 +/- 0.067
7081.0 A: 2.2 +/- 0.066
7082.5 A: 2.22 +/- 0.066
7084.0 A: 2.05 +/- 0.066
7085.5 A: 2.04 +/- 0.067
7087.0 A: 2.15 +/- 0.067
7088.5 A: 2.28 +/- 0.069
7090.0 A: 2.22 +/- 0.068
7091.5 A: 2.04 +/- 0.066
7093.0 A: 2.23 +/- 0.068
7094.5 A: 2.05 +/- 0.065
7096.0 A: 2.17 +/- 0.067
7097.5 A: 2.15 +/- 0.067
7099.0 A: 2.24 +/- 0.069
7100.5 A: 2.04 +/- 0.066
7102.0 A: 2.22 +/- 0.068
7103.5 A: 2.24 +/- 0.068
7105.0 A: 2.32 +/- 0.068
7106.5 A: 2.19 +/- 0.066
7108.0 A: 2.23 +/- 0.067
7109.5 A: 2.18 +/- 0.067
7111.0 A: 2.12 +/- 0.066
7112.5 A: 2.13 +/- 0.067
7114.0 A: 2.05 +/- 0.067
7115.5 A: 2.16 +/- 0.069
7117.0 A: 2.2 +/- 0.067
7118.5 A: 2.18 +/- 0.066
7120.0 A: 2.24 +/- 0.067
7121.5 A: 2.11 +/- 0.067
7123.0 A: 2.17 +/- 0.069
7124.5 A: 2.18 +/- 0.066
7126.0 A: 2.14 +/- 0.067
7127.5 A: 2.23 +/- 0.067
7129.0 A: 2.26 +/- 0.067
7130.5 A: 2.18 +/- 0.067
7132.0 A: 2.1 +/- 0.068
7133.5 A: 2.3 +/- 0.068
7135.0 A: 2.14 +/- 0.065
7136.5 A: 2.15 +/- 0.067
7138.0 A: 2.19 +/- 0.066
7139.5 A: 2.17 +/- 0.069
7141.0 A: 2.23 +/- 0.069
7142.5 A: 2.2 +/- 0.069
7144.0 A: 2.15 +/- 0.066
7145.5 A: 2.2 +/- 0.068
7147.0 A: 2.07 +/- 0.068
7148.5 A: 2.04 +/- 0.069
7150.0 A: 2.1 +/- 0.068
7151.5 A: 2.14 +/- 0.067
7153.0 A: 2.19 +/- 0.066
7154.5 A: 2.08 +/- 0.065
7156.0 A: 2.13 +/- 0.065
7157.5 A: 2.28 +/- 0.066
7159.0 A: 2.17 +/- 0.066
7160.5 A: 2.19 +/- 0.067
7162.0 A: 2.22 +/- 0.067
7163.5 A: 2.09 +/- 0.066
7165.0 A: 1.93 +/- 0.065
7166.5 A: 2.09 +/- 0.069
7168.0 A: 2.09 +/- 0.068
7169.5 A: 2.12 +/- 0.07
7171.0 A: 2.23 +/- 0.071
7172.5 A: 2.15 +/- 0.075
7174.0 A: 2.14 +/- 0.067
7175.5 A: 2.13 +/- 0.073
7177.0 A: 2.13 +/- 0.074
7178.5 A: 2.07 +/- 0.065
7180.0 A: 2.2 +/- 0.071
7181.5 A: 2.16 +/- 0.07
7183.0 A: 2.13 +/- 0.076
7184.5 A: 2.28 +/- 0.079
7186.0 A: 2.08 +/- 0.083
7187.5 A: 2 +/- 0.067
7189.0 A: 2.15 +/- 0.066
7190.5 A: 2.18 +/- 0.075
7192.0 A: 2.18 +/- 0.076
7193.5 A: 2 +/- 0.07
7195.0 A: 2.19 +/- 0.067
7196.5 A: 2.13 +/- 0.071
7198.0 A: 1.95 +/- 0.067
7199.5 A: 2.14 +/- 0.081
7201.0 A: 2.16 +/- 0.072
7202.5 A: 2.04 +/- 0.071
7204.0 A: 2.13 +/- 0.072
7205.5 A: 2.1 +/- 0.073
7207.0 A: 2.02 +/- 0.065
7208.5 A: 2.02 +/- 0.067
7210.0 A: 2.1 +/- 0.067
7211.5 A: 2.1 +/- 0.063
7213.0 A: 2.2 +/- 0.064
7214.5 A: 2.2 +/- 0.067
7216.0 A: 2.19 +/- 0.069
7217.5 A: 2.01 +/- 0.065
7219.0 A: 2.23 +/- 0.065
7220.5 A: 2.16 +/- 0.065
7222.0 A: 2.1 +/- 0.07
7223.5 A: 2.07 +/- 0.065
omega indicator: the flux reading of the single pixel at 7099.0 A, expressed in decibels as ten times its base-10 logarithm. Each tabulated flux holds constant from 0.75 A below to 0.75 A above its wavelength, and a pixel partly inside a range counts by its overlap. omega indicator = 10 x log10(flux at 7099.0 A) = 3.50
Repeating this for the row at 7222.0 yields 3.22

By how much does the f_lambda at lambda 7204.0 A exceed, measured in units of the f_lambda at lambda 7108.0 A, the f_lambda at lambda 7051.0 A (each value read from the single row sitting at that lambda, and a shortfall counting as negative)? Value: -0.081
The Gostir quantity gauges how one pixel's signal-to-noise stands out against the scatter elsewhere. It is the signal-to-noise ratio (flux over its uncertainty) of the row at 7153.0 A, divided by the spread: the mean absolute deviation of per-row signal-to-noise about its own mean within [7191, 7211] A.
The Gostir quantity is 29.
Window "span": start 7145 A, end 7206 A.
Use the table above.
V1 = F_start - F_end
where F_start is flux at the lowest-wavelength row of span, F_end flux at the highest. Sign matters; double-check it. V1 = 0.10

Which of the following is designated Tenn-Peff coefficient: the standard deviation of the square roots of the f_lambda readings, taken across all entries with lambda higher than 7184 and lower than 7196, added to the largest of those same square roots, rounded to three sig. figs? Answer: 1.54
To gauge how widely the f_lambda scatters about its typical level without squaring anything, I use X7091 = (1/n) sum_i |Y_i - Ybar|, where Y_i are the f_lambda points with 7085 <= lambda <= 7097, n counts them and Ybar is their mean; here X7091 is 0.078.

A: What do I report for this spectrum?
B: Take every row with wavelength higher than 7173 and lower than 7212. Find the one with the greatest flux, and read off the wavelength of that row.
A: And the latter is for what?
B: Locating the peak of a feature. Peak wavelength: 7184.5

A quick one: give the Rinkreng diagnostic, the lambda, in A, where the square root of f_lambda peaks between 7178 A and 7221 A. 7184.5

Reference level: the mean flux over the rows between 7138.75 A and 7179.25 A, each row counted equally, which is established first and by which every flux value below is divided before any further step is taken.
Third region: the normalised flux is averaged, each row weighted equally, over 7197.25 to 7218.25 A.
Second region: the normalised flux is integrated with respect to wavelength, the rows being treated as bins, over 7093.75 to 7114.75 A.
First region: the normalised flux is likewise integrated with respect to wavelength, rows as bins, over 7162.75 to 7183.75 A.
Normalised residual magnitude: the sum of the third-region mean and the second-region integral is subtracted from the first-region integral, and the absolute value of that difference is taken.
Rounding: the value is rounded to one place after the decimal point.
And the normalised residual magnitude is 1.5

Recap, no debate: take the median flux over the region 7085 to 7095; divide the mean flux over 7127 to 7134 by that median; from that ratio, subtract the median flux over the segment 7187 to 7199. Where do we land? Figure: -1.11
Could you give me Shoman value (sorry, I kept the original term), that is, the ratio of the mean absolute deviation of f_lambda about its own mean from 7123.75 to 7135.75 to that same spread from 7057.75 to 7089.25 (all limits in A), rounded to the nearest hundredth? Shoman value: 0.79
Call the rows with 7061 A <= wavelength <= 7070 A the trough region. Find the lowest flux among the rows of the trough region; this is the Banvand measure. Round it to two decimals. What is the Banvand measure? 2.03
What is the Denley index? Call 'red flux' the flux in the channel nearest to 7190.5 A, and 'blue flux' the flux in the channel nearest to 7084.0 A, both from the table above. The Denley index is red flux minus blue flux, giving 0.13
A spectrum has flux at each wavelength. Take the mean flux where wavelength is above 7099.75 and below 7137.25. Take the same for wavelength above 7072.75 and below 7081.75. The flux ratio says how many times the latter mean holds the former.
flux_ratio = 1.001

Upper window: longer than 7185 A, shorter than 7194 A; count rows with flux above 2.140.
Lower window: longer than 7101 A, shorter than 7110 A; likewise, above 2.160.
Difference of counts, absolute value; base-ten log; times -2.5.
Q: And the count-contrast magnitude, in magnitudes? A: -1.2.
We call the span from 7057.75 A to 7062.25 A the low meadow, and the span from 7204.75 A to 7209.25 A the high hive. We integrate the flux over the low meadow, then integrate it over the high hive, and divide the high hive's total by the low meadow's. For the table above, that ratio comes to 0.92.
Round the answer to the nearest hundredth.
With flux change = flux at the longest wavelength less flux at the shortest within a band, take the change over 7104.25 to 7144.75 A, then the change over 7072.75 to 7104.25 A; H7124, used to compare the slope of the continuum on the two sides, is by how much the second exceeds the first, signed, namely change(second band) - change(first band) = 0.22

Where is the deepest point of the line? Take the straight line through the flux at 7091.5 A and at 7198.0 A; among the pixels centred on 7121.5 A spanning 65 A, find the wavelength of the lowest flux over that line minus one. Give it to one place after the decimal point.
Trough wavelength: 7091.5 A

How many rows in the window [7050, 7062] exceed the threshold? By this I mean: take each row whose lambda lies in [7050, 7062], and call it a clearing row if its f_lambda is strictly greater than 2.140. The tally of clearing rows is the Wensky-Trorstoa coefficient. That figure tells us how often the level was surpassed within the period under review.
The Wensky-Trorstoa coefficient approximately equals 6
